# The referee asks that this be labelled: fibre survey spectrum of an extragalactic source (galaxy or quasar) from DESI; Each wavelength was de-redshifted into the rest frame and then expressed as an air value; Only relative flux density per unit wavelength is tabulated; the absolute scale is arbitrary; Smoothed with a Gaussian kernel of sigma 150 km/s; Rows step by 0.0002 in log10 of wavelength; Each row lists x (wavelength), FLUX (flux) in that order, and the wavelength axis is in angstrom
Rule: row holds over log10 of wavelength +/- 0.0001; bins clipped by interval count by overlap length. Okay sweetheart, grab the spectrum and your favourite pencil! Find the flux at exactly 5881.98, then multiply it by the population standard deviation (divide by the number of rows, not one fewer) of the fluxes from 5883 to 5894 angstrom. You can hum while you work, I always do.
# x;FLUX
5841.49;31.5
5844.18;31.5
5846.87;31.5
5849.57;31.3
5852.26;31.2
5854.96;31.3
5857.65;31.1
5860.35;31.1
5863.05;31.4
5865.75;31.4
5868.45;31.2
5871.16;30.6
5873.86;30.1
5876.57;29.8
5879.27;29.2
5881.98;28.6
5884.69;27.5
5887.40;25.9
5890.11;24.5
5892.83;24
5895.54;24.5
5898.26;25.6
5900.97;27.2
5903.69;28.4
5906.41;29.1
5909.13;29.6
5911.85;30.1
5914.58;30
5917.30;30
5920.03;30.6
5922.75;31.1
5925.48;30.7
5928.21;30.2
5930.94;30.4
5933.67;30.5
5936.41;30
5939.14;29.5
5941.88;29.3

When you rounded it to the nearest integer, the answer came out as 39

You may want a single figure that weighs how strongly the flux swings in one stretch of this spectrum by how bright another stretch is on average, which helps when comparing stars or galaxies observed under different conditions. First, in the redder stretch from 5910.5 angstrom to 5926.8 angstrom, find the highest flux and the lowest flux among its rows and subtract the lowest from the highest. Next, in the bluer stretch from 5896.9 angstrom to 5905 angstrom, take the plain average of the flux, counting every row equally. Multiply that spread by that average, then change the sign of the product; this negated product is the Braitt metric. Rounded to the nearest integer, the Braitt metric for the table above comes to -30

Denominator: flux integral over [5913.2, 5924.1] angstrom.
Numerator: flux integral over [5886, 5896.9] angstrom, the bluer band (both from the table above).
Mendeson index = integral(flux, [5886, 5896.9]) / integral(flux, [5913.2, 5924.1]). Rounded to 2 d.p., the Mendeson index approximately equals 0.81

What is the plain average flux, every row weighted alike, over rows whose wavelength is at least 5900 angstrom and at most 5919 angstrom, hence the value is 29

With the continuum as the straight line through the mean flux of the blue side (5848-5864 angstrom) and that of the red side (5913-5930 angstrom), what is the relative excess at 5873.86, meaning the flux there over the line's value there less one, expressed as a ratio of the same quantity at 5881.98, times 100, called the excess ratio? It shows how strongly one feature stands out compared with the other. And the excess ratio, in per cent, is 39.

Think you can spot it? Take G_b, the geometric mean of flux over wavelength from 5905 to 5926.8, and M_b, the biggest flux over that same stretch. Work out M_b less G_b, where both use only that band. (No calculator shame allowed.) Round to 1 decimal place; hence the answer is 1.0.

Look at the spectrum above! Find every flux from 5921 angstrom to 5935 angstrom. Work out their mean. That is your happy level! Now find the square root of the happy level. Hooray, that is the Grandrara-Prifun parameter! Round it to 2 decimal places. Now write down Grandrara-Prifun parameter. 5.53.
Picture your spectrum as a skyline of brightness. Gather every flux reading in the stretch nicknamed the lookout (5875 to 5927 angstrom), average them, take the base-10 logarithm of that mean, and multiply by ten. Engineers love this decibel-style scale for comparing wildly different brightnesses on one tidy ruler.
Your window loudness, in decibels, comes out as 14.51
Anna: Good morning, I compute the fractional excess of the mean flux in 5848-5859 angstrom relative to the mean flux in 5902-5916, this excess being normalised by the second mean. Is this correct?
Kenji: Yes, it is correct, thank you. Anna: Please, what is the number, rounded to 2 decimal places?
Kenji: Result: 0.06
